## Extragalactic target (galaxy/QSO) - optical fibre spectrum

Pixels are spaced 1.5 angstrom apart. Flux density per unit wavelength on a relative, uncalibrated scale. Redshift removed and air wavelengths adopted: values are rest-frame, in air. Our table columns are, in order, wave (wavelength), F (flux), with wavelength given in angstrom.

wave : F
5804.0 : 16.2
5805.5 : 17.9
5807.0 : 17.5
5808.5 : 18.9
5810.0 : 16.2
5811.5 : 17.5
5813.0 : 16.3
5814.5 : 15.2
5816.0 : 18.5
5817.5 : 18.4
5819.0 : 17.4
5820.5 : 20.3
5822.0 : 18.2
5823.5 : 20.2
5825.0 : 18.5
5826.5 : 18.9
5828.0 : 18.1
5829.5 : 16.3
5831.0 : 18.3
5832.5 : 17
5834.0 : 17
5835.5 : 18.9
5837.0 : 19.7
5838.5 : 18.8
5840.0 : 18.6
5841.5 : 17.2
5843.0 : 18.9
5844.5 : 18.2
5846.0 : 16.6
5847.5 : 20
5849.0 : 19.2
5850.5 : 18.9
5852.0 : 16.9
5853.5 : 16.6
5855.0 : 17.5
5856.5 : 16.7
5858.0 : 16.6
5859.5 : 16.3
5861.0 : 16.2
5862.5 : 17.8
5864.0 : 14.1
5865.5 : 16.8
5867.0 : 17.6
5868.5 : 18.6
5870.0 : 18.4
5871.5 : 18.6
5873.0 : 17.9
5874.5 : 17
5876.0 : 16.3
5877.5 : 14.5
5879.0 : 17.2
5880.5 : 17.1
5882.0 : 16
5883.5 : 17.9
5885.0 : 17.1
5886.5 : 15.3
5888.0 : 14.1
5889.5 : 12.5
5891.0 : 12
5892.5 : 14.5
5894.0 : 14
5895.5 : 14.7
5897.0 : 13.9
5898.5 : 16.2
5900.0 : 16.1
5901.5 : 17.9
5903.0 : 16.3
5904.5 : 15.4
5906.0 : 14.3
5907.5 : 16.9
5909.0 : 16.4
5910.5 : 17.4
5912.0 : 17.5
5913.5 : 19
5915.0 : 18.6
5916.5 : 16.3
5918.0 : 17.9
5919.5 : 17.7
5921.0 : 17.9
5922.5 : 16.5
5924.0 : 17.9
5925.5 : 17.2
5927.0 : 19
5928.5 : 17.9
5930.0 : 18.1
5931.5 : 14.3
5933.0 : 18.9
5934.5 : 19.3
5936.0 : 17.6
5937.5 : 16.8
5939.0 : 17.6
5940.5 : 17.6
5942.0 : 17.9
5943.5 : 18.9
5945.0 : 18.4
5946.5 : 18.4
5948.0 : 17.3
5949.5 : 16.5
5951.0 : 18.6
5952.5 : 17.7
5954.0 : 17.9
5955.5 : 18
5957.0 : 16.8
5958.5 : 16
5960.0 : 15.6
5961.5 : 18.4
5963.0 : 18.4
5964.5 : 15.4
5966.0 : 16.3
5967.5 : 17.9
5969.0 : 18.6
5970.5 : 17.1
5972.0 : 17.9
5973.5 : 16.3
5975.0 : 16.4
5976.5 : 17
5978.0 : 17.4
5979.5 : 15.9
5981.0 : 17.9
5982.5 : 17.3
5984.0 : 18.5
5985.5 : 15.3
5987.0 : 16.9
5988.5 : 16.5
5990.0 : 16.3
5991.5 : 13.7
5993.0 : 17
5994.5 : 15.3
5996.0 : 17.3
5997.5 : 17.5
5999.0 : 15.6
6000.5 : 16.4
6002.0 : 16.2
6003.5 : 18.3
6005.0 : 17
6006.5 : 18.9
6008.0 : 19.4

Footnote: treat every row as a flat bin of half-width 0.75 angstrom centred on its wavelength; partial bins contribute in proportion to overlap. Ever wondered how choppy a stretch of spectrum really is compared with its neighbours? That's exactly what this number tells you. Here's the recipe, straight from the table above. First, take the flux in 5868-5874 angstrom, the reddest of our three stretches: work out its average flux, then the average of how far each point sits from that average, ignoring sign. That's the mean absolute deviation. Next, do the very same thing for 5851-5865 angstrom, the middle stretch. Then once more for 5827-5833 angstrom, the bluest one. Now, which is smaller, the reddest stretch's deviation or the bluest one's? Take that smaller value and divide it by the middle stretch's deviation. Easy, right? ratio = 0.4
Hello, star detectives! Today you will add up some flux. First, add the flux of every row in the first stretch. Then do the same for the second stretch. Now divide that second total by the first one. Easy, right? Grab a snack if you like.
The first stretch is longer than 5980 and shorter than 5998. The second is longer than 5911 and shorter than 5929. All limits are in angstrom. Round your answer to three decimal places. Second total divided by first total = 1.070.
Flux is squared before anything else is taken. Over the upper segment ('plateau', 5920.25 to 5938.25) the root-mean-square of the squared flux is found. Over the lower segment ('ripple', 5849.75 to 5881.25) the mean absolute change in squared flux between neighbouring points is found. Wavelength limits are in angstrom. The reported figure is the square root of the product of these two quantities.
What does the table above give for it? 106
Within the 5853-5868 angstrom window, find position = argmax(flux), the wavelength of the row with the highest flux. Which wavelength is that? 5862.5 angstrom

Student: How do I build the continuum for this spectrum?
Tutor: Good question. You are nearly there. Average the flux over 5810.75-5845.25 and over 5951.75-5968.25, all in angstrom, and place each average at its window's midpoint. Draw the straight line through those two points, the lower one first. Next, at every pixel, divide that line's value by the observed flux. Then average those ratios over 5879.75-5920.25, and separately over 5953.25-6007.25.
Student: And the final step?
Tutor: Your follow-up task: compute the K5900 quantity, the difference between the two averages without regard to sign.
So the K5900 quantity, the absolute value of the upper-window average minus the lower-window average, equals 0.103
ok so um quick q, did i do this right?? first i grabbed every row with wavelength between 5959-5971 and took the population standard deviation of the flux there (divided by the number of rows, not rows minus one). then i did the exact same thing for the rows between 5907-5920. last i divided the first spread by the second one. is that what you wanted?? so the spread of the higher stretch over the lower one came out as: 1.4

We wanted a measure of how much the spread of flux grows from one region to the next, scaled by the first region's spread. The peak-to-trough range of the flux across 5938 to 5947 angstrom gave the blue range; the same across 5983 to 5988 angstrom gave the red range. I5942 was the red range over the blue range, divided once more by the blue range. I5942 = 1.9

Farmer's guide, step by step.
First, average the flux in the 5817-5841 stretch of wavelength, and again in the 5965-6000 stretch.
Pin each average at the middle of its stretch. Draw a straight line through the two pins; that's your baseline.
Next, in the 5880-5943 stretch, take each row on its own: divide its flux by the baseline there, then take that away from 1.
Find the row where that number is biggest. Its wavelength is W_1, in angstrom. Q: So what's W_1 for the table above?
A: 5891.0 angstrom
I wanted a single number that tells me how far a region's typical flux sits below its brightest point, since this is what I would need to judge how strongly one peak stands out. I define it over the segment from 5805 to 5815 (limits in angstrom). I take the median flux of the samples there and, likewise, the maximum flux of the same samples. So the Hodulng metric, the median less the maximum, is -1.4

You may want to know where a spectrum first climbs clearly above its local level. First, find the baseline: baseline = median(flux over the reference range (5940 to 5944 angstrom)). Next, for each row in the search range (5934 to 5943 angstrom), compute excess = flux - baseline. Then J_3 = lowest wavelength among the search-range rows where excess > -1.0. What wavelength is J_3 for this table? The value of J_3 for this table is 5934.5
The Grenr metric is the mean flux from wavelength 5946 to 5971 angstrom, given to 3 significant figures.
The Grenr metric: 17.3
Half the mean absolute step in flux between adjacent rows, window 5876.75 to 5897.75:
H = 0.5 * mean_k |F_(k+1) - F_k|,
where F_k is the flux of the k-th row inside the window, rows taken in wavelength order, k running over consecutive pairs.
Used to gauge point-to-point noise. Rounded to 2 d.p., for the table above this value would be 0.62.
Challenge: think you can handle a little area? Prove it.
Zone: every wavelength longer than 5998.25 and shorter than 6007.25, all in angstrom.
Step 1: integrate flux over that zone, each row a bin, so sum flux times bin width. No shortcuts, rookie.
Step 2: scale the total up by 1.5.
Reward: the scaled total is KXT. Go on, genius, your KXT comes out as 230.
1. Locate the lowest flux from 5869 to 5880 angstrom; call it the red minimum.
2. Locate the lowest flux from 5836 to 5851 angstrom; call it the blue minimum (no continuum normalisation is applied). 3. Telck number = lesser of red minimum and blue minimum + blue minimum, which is 31.1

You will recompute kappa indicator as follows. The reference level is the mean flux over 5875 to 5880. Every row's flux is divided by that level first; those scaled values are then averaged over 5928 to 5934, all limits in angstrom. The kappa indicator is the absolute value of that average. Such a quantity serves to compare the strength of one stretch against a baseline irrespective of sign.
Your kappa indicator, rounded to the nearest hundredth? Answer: 1.08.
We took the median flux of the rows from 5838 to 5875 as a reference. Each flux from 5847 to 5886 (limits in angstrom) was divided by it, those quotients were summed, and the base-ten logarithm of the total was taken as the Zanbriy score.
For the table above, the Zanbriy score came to 1.406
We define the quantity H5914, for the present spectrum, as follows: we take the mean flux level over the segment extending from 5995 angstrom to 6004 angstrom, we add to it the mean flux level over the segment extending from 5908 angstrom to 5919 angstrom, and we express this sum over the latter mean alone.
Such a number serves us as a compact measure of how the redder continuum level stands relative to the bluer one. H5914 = 1.96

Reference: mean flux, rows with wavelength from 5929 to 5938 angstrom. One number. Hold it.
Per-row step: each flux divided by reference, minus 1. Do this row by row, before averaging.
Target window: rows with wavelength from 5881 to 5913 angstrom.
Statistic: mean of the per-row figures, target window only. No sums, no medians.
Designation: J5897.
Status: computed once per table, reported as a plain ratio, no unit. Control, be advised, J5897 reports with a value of -0.11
